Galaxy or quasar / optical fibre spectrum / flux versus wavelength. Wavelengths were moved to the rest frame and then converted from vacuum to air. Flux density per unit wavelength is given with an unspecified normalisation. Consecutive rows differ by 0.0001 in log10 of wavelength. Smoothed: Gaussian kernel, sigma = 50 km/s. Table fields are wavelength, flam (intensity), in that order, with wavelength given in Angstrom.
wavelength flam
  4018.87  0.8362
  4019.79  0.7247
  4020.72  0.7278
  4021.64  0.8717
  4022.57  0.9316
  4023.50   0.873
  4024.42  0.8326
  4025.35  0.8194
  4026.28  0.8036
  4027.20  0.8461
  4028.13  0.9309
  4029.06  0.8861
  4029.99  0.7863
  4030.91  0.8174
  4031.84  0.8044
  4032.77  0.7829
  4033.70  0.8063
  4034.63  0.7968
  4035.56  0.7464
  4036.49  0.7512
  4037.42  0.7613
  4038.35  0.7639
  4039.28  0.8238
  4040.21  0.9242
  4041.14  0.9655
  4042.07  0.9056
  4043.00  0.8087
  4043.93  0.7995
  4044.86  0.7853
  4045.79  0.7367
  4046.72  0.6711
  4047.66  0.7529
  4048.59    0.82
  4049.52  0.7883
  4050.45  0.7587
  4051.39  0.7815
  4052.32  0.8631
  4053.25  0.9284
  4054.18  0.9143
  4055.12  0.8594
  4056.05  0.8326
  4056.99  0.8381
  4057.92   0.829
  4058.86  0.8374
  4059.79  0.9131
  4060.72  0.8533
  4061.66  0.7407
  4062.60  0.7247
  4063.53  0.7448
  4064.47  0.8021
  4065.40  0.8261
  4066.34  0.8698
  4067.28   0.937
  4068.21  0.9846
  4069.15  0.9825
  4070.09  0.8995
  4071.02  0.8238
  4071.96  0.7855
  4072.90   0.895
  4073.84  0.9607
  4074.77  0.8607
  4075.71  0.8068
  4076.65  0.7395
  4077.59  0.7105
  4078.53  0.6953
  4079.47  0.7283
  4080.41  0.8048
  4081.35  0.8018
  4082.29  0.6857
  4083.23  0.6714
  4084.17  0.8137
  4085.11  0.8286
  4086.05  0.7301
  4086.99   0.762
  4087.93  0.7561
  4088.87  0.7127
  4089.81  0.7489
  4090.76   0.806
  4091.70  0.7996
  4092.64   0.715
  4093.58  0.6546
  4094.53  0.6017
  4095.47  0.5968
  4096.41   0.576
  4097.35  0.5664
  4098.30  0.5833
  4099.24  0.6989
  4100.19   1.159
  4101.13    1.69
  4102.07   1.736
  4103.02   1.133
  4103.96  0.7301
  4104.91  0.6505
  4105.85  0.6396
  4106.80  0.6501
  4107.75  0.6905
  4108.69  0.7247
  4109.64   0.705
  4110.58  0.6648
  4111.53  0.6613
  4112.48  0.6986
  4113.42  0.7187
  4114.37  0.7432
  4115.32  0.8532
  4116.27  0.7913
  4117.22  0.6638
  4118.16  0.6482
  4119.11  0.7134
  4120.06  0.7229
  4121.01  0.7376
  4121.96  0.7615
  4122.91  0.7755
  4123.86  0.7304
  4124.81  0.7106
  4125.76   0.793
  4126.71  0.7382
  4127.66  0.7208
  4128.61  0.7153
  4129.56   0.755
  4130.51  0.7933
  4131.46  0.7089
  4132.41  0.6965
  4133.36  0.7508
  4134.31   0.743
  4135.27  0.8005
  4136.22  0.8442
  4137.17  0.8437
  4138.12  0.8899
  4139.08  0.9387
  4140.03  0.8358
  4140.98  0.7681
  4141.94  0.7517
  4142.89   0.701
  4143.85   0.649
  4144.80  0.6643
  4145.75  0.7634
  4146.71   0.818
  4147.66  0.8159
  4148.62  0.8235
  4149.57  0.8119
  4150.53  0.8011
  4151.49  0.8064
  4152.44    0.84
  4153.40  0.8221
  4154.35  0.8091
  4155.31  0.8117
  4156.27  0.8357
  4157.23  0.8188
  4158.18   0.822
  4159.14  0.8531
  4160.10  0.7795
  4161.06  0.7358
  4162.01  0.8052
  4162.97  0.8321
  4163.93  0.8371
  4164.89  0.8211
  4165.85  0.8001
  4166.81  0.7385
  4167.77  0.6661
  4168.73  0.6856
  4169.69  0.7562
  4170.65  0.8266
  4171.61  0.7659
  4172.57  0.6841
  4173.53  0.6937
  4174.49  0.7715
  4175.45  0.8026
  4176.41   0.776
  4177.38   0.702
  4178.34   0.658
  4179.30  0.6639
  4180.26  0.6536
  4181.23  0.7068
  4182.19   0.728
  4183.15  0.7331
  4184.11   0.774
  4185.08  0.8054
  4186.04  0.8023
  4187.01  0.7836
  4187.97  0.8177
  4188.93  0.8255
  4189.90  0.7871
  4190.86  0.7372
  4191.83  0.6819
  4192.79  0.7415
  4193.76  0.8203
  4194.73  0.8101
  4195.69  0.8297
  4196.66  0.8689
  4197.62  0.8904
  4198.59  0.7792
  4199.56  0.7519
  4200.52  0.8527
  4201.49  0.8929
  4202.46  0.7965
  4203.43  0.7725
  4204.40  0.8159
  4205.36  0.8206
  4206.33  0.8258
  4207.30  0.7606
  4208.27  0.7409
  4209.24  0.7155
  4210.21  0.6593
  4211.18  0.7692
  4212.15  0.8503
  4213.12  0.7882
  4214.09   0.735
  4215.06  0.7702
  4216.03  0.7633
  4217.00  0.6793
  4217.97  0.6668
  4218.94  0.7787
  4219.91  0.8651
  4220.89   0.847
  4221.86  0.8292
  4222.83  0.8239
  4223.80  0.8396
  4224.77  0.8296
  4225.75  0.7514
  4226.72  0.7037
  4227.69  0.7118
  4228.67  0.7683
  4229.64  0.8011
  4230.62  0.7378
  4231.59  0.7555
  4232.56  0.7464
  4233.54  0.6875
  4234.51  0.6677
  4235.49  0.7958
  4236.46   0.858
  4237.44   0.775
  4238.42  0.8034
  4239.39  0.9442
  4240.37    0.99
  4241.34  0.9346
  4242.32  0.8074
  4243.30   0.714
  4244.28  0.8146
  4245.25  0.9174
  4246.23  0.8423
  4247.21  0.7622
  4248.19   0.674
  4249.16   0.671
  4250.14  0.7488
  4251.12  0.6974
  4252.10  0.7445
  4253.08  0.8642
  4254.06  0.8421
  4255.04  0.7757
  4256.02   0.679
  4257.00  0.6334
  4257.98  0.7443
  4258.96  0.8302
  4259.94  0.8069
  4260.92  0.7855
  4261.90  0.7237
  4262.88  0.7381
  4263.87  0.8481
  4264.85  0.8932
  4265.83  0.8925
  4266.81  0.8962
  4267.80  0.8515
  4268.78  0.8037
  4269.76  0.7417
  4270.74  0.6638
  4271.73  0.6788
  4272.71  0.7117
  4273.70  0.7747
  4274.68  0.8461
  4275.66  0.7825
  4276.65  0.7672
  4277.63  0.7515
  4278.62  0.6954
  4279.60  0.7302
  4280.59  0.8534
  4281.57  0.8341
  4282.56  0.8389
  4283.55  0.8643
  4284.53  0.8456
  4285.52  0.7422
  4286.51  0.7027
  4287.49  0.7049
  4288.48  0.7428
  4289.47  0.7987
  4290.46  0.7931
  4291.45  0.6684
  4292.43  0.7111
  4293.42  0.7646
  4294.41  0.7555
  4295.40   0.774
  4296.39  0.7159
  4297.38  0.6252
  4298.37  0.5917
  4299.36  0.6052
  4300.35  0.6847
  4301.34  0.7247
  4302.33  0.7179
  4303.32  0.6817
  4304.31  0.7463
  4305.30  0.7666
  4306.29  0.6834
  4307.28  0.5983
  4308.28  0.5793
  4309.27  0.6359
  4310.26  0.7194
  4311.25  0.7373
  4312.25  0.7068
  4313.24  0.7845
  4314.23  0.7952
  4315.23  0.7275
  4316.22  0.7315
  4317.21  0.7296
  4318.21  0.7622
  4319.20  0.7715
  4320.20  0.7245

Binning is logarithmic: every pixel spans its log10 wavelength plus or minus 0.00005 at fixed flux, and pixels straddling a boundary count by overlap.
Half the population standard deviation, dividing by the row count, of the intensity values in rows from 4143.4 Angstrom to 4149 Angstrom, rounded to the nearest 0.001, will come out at 0.036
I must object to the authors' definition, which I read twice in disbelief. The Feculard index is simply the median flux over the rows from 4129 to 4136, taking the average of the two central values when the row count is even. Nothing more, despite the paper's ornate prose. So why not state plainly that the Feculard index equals 0.751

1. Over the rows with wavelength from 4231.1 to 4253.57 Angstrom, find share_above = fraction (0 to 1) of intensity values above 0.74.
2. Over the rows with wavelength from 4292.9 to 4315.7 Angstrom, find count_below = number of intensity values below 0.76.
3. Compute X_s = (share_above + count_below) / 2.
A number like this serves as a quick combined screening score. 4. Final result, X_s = 9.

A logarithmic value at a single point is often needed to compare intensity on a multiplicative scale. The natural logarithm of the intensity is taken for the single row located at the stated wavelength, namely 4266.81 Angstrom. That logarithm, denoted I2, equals -0.11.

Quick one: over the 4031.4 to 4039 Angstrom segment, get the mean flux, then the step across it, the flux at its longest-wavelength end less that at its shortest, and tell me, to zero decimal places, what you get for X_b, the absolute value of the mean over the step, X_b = 19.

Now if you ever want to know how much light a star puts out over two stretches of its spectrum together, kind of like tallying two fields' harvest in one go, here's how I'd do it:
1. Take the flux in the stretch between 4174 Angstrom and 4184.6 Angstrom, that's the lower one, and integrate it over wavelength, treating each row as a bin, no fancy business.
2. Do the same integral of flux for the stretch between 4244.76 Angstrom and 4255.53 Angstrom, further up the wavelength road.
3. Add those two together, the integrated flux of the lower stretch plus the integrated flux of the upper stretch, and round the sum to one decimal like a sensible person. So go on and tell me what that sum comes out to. 16.0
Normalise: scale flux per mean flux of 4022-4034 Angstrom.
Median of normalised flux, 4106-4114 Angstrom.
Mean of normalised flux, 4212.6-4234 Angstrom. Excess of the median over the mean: -0.087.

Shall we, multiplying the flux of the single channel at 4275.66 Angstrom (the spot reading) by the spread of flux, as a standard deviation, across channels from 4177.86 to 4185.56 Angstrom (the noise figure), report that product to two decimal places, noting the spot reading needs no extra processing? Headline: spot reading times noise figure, 0.04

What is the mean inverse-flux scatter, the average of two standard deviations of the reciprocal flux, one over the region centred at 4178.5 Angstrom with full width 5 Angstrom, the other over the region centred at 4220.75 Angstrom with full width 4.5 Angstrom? 0.07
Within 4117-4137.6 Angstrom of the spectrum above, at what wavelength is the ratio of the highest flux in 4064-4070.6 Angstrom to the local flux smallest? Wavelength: 4136.22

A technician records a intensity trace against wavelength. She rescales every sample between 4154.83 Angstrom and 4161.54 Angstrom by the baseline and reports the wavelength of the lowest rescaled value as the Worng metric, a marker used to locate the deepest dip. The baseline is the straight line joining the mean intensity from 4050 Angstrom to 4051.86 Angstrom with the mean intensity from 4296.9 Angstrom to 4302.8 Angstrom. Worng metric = 4161.06 Angstrom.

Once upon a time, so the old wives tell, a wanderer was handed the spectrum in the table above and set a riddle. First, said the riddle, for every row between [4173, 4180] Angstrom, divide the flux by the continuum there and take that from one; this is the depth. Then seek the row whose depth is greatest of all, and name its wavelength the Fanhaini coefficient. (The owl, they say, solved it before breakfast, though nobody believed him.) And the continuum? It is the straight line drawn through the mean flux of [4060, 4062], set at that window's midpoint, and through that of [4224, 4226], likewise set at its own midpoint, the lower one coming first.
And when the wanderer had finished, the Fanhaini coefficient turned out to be 4178.34 Angstrom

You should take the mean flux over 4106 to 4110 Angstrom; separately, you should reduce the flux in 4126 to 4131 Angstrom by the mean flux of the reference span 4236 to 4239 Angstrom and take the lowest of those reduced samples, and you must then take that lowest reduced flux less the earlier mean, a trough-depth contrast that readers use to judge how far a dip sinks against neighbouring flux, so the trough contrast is -0.79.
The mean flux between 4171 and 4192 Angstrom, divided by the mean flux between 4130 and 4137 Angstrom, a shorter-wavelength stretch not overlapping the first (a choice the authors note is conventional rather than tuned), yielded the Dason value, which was 0.97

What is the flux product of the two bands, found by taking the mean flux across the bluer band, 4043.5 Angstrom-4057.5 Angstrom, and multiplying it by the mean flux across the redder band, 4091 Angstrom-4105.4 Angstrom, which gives 0.695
